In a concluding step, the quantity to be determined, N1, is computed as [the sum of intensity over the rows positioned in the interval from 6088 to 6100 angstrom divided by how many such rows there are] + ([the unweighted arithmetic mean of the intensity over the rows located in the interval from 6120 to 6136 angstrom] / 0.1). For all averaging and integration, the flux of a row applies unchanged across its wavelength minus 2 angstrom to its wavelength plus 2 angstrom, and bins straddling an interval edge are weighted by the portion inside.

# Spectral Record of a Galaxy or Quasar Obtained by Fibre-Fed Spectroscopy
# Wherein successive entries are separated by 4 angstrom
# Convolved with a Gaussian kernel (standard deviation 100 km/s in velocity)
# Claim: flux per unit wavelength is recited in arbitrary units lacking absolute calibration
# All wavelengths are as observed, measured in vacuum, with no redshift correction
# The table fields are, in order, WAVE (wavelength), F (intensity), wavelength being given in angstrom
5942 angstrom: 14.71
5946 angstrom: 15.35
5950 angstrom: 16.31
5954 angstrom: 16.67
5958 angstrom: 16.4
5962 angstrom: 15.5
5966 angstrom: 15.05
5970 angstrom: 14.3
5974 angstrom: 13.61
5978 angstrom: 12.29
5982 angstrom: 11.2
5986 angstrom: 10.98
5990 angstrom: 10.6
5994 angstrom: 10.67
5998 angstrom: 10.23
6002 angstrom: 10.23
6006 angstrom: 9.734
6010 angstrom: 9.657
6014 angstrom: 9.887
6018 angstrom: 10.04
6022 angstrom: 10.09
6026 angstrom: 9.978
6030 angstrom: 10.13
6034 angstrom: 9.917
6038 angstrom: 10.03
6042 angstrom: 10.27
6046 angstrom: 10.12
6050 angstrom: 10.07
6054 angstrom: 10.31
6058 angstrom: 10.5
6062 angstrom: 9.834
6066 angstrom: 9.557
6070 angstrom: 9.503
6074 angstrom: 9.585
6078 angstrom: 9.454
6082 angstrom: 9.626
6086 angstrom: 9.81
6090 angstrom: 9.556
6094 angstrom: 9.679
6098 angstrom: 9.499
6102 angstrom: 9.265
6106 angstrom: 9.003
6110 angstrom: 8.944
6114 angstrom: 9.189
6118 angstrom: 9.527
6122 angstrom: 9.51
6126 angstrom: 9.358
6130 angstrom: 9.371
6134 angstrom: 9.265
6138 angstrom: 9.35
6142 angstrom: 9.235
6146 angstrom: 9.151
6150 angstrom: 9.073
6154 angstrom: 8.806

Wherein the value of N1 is 103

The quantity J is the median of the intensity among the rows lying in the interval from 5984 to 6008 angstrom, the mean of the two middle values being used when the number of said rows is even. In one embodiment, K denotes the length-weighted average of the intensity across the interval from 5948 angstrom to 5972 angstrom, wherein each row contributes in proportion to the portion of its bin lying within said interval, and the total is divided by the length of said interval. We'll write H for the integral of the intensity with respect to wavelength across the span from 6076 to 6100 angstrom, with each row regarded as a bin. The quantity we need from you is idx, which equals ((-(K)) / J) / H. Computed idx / -0.0065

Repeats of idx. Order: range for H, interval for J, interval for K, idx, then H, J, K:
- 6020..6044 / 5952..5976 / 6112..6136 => -0.0025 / 242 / 15.3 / 9.4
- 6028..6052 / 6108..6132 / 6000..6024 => -0.0044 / 242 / 9.4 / 9.9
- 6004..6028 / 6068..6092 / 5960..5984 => -0.0060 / 238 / 9.6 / 13.7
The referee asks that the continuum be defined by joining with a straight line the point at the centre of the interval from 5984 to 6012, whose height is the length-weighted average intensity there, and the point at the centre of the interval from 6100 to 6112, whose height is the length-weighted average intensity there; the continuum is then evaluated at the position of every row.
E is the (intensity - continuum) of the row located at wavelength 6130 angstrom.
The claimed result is 0.6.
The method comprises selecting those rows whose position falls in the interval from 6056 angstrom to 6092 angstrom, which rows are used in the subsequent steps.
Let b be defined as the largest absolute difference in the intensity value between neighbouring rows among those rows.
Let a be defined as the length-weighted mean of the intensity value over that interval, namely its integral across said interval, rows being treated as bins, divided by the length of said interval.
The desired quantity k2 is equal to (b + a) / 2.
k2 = 5.2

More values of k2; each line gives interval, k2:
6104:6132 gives 4.8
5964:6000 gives 6.7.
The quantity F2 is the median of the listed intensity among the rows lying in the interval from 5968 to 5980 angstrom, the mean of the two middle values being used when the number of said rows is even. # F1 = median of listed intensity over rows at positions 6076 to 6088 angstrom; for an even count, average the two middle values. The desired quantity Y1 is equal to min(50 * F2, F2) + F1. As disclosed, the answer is 23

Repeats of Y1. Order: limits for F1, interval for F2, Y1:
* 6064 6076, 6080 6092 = 19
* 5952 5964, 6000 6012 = 26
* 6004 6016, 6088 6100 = 19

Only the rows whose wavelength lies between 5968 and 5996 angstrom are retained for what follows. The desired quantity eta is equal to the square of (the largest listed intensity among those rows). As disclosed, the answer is 204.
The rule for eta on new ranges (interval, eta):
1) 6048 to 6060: 110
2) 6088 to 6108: 94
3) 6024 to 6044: 105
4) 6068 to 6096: 96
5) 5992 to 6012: 114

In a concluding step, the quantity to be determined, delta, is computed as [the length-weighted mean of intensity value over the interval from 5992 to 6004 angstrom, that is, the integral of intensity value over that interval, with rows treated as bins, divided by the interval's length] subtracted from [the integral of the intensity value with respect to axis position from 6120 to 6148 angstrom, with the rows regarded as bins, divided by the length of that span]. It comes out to -1.1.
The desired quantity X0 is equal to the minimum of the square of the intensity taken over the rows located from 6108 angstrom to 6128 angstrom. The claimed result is 80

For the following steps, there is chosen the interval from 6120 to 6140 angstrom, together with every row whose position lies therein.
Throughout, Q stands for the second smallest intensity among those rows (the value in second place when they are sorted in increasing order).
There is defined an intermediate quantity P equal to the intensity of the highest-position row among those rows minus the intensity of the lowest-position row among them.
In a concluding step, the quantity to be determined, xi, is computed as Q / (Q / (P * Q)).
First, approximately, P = -0.2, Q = 9.35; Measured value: -1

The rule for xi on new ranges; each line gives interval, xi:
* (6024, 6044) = 3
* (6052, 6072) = -8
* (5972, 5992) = -33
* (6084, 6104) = -5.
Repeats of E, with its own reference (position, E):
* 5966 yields 4.4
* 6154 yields 0.3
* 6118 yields 0.6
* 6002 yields 0.0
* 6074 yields 0.2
